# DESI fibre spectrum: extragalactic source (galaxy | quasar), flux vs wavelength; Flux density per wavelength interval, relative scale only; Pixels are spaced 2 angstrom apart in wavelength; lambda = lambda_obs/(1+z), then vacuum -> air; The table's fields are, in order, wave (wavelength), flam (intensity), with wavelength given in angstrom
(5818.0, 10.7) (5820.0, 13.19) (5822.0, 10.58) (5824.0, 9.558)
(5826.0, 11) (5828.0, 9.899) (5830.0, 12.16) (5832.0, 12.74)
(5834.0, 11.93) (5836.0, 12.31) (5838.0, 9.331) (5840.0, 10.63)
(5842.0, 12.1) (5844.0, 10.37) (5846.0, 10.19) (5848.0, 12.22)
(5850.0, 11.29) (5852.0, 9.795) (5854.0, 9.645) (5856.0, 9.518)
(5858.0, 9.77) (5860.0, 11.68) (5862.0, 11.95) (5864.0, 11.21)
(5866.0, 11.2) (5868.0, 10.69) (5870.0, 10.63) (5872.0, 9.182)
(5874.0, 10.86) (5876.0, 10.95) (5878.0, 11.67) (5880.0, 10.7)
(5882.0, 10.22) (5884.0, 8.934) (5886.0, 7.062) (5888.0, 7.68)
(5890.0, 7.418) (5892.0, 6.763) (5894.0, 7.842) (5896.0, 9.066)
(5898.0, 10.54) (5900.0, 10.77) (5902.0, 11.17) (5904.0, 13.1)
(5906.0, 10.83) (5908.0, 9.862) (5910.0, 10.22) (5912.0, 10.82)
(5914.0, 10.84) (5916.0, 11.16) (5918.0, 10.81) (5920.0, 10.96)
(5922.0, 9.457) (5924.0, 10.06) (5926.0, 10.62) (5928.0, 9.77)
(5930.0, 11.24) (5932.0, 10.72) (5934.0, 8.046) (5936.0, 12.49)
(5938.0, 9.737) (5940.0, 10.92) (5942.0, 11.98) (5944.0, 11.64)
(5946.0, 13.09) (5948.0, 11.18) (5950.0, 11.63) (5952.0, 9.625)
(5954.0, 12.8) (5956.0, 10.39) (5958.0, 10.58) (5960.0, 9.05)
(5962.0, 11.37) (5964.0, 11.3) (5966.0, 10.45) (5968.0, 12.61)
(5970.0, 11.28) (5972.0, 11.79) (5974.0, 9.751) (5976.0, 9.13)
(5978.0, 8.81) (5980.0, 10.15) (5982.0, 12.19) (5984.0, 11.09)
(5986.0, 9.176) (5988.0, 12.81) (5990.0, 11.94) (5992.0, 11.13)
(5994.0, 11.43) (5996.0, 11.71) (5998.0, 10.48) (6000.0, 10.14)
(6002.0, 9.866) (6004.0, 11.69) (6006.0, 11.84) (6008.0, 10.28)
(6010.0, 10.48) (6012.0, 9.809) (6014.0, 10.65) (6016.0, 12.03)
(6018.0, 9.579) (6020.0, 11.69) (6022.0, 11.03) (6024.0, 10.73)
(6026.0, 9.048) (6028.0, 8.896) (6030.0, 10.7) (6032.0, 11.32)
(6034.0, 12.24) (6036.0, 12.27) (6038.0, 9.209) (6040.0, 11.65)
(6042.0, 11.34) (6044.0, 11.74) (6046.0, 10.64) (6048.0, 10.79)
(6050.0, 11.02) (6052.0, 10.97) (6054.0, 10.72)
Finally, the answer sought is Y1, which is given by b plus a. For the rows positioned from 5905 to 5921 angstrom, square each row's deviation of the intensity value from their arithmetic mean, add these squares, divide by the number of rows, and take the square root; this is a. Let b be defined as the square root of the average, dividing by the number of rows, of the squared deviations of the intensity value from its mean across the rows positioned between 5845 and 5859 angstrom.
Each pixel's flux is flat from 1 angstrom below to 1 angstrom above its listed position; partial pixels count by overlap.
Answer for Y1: 1.3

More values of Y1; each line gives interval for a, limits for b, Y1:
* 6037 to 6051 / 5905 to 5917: 1.2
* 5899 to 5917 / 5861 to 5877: 1.6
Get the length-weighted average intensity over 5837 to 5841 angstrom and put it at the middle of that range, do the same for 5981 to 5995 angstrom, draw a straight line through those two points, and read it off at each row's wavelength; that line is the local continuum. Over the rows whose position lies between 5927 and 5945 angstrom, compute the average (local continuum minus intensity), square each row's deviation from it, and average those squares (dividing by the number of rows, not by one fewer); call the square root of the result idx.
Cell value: 1.3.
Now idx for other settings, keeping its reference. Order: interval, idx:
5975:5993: 1.4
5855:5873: 0.9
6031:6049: 0.9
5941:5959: 1.1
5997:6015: 0.7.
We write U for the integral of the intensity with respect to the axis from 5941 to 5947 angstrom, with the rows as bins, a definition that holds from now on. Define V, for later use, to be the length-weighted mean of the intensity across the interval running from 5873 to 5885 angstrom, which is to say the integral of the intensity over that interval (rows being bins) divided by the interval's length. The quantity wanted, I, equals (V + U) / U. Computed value 1.14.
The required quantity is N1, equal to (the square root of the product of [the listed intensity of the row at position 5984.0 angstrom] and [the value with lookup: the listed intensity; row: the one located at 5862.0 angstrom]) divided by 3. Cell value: 3.84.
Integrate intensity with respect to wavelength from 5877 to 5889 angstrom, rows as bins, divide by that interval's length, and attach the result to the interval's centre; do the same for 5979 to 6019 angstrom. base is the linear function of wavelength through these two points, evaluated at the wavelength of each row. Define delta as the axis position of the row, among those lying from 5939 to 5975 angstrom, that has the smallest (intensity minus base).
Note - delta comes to 5960.0 angstrom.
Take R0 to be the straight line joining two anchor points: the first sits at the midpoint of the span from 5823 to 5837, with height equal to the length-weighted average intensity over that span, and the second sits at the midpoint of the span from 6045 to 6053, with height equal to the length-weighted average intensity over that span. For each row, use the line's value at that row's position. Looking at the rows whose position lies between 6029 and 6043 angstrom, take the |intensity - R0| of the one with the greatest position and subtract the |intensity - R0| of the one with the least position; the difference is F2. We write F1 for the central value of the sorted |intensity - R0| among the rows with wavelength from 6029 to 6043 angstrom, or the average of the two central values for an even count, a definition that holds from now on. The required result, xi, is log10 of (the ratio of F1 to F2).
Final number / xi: 0.5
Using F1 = 0.8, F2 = 0.27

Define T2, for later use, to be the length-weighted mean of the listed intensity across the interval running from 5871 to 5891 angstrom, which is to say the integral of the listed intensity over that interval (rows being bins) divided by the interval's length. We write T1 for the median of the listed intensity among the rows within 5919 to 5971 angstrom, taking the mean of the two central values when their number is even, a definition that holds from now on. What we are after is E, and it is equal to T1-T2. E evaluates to 1.5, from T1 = 10.9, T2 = 9.5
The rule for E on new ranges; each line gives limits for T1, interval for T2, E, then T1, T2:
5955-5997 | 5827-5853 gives 0.0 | 11.1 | 11.2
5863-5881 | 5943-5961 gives -0.2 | 10.9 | 11.1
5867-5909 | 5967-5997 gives -0.5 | 10.5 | 11.0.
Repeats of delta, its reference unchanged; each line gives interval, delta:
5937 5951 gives 5938.0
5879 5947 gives 5892.0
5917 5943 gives 5934.0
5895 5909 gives 5896.0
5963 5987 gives 5978.0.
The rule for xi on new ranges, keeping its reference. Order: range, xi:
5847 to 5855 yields 0.2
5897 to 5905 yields -0.3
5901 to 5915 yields 0.1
